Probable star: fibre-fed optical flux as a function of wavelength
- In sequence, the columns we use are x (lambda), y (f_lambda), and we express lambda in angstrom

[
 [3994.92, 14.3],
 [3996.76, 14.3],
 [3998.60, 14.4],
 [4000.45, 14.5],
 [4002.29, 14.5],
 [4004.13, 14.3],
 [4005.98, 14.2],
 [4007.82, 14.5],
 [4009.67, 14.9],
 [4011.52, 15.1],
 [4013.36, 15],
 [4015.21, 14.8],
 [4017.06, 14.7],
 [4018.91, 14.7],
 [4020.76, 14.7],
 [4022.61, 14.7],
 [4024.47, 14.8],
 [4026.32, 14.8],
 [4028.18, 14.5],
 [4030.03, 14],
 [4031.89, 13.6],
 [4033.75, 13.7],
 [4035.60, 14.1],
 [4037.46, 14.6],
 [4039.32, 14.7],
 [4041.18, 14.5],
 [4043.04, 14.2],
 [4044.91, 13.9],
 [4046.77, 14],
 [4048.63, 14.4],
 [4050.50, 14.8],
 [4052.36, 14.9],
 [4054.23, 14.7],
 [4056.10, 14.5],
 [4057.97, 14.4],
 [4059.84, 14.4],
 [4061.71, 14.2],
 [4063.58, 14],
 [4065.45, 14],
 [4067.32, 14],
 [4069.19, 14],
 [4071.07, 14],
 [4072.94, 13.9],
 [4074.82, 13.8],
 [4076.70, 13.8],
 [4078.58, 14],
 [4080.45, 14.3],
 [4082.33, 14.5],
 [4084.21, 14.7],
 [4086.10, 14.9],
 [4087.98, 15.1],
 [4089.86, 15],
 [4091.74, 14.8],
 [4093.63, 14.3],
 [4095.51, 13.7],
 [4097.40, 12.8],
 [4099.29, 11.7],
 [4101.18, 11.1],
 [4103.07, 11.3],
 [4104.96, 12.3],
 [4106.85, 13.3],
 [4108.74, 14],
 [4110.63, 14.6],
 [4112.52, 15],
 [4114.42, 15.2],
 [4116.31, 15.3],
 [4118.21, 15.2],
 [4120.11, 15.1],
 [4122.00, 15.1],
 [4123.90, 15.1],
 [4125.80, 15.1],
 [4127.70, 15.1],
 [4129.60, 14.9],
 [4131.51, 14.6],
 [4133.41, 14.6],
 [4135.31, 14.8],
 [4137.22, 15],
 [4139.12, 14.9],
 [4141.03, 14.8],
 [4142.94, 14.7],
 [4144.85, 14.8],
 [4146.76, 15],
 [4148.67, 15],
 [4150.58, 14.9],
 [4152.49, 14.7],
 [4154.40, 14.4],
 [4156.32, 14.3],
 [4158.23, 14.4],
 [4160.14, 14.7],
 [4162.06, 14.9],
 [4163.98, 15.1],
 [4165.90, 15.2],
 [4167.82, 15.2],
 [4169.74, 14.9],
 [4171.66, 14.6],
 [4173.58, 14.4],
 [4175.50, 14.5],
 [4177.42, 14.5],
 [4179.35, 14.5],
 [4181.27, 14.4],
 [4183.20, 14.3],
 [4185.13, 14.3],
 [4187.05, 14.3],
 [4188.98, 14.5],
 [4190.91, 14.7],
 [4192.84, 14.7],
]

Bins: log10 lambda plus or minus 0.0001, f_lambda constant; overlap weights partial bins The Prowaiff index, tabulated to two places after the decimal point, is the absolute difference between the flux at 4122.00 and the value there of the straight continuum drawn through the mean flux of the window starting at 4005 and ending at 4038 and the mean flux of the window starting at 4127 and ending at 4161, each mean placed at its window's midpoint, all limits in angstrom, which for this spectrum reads 0.39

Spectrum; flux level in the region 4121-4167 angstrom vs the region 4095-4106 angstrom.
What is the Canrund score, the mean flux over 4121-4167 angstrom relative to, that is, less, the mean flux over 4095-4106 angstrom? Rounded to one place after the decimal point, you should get 2.7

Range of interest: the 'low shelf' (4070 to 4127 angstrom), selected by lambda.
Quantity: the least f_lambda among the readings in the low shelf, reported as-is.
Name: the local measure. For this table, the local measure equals 11.1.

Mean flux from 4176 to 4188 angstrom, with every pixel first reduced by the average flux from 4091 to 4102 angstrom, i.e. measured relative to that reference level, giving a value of 1.3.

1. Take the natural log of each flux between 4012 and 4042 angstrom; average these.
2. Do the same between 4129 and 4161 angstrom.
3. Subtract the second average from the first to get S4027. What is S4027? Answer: -0.02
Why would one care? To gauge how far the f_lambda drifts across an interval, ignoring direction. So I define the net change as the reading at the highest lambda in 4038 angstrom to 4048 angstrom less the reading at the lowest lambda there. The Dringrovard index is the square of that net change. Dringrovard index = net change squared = 0.49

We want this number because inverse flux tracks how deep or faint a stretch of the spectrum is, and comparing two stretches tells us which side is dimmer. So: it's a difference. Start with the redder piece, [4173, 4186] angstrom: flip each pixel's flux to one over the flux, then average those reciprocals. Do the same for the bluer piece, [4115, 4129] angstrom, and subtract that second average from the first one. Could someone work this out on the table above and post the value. 0.0033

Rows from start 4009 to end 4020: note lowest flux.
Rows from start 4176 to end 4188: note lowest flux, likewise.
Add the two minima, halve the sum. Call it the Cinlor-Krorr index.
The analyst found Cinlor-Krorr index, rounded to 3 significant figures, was 14.5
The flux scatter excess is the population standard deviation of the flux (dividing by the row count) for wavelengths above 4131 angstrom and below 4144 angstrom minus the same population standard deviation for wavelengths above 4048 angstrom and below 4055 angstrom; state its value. 0.0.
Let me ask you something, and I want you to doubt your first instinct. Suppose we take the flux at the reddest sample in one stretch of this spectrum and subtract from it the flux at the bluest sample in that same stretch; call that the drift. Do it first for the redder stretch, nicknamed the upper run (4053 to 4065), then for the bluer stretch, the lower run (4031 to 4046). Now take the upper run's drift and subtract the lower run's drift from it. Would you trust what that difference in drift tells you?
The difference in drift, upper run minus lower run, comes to -1.0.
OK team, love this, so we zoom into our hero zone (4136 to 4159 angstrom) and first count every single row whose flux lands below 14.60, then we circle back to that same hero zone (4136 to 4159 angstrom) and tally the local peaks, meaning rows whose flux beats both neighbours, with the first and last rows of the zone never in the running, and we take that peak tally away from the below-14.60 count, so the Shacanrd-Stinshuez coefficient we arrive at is 3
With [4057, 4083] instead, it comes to 14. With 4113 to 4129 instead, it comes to -1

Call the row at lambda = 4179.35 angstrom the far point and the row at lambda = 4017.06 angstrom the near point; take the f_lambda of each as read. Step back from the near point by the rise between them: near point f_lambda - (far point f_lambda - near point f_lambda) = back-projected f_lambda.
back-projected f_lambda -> 14.9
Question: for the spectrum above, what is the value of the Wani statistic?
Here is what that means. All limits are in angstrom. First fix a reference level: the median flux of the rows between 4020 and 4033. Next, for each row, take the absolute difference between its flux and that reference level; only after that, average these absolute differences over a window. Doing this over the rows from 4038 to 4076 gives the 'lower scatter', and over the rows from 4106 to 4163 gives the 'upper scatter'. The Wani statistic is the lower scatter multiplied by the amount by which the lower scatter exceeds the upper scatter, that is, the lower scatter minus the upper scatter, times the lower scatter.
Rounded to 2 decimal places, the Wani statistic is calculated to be 0.07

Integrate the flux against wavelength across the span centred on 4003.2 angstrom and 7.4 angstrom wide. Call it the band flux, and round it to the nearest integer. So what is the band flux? 106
